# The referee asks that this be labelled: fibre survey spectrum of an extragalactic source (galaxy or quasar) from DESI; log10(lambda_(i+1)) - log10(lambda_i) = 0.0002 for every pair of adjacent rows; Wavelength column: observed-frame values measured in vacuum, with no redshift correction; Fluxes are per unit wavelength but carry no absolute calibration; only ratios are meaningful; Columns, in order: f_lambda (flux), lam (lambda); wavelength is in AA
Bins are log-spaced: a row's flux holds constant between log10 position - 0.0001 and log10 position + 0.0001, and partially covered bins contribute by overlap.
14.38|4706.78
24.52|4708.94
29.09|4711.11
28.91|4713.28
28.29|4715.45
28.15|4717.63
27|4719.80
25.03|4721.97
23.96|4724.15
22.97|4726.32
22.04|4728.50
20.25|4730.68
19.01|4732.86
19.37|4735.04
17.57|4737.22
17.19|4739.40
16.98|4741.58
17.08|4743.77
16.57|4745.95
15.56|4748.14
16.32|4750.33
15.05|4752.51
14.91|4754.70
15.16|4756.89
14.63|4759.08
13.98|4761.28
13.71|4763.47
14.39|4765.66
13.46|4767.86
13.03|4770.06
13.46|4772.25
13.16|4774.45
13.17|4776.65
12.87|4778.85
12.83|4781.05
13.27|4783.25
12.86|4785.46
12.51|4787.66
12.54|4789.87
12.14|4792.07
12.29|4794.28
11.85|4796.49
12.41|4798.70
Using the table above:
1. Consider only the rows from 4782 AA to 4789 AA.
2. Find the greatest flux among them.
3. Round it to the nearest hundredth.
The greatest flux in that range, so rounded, 13.27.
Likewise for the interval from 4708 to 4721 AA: 29.09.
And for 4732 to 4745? 19.37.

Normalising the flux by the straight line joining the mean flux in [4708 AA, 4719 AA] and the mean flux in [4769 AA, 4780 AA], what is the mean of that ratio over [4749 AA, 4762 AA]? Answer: 0.85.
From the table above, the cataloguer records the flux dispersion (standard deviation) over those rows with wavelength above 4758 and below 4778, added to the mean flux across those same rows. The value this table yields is 14.2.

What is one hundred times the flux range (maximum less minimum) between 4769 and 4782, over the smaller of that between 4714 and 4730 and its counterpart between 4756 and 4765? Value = 43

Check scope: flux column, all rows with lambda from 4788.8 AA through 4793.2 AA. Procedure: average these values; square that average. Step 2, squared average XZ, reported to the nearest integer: 152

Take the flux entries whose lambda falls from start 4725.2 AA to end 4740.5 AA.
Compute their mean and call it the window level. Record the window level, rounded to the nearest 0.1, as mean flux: 19.8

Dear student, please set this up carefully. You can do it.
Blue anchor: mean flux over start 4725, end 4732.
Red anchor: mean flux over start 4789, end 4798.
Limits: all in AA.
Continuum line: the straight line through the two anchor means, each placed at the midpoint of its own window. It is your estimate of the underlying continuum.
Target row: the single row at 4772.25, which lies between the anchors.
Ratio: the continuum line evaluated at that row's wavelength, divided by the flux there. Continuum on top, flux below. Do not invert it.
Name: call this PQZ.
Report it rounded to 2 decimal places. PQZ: 1.14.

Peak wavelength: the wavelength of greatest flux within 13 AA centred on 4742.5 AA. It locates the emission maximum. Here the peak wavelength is 4737.22 AA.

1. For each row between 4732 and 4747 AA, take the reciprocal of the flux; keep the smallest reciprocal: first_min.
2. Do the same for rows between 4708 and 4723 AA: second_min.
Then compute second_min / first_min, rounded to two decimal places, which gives 0.67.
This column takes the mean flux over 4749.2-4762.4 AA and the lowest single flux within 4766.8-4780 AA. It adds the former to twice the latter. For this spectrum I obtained 41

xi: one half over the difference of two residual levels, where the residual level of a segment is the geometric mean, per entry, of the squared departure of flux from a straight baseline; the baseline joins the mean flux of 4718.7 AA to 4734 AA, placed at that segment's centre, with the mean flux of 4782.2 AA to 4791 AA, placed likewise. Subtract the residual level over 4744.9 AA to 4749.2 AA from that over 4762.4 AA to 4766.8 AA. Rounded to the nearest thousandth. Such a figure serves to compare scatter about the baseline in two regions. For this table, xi -0.091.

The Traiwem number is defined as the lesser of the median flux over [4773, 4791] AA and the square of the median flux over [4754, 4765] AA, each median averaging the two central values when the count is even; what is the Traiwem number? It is 12.9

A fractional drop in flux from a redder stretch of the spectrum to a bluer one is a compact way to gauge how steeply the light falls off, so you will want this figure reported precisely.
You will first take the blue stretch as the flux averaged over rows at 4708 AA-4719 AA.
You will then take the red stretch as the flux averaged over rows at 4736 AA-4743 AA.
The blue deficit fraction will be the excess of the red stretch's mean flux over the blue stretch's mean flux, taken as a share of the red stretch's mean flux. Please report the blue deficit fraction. -0.61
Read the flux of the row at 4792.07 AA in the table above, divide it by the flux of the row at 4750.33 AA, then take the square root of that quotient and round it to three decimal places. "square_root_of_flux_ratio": 0.862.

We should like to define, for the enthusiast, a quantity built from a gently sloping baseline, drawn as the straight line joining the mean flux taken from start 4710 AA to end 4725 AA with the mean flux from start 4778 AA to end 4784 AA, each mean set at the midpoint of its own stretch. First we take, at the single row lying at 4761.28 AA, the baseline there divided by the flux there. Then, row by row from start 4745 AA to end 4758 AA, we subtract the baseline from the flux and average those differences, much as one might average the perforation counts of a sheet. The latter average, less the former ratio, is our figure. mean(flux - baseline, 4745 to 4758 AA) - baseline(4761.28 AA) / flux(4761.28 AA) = -5.3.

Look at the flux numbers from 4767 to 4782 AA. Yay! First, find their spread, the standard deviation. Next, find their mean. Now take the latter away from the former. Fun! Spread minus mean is -12.9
